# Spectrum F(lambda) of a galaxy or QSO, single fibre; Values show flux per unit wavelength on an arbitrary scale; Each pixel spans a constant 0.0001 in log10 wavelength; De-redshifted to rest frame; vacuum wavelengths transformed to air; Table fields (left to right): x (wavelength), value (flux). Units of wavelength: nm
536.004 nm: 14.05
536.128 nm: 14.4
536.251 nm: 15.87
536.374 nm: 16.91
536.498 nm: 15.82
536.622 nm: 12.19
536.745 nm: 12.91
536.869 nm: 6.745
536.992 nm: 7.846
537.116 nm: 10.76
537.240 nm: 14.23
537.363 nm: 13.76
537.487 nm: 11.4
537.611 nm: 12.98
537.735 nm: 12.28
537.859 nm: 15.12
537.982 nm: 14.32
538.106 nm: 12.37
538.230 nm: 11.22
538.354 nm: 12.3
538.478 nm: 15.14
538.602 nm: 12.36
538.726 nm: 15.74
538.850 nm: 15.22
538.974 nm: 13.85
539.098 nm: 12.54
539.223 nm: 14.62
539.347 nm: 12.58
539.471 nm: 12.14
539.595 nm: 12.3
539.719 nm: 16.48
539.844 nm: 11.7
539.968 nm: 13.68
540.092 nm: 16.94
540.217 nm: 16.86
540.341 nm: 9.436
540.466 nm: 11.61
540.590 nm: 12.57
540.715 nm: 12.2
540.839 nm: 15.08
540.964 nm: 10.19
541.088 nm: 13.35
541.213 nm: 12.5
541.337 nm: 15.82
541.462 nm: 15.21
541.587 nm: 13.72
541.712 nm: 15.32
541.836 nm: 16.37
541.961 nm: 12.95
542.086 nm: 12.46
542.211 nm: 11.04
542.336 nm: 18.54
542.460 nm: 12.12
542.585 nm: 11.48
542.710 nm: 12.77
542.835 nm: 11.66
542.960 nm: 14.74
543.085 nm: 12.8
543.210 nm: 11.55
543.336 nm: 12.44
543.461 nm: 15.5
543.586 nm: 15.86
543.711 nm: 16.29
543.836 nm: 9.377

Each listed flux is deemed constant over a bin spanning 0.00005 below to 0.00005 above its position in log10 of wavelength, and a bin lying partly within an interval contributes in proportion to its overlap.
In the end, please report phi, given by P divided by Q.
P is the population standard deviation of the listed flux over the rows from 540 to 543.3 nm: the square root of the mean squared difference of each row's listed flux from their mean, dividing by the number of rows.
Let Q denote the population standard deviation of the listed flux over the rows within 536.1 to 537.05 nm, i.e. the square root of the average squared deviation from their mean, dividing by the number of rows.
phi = 0.6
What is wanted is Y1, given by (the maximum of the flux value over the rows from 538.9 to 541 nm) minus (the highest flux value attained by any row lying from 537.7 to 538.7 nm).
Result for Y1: 1.8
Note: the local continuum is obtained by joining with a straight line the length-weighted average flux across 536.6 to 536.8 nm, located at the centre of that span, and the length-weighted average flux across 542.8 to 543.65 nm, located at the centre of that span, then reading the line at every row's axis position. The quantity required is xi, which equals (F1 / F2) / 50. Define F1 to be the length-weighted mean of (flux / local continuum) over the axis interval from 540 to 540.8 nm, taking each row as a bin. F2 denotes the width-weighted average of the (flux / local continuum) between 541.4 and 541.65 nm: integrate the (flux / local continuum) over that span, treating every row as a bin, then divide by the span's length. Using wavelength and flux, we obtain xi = 0.0187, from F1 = 1.01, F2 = 1.08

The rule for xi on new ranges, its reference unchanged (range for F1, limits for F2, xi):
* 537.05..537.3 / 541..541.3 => 0.0199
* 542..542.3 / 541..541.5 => 0.0176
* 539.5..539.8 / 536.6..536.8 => 0.0214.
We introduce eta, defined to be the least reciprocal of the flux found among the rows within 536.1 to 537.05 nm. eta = 0.059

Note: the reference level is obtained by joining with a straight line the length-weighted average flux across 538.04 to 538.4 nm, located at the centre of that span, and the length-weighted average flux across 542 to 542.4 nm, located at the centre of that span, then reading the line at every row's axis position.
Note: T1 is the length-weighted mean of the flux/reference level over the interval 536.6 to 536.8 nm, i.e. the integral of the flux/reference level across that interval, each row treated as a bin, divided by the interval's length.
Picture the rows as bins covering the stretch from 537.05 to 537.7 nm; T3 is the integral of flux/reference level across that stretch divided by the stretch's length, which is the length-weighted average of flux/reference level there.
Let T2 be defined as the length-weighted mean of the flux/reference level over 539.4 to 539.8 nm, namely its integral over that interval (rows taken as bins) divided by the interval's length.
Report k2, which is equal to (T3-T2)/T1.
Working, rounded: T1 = 1.13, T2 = 1.07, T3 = 1.09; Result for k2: 0.02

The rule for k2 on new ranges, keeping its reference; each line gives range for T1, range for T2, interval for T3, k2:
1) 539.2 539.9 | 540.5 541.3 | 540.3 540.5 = -0.15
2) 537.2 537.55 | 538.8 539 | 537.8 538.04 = 0.05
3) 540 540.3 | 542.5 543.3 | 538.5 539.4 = 0.21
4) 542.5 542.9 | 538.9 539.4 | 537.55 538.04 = 0.10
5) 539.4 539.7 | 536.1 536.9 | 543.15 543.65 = -0.29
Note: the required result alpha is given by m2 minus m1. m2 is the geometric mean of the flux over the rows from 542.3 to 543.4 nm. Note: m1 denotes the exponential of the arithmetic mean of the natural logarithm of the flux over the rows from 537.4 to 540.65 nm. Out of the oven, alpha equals -0.27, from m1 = 13.2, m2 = 13.0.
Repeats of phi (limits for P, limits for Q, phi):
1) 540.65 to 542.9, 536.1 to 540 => 0.9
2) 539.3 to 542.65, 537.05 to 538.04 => 1.6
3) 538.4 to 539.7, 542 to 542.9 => 0.6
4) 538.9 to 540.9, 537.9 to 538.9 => 1.3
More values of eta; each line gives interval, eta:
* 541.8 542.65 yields 0.054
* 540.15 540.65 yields 0.059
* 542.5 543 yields 0.068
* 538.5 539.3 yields 0.064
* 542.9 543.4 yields 0.068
